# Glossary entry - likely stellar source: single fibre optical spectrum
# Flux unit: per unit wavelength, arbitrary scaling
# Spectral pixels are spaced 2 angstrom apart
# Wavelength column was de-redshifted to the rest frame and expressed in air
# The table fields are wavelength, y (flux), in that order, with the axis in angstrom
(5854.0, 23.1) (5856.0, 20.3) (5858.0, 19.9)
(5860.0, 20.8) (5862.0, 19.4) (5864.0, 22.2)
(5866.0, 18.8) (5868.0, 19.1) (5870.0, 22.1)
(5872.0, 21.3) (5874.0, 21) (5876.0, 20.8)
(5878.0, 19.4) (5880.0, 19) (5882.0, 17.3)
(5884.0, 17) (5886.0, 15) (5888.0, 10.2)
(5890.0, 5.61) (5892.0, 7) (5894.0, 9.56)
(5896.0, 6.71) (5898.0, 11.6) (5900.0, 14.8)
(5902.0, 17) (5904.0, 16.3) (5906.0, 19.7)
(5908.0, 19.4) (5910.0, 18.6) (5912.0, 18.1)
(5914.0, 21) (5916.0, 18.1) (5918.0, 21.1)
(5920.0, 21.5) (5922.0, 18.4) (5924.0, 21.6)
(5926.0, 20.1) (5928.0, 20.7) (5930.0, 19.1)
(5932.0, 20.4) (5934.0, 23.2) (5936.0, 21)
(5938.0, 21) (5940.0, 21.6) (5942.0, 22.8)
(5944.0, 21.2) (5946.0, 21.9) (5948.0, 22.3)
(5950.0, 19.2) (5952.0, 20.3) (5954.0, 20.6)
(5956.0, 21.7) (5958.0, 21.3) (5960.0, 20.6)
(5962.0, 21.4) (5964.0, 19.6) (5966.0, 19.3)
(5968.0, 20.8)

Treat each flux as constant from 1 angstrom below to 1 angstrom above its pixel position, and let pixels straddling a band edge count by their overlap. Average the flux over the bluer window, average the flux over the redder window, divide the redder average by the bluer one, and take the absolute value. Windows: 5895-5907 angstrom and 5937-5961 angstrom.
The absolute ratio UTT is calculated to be 1.48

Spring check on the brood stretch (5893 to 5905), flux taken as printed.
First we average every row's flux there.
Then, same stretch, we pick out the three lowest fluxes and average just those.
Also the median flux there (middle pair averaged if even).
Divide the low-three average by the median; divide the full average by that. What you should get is 18.0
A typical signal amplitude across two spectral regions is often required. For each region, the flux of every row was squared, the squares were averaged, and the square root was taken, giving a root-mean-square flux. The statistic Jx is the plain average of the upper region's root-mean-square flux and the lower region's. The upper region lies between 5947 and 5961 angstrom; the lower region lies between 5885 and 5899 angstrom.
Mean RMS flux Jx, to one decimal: 15.4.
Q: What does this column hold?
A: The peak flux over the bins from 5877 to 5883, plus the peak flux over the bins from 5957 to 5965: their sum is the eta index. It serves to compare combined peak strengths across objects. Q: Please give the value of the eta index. 41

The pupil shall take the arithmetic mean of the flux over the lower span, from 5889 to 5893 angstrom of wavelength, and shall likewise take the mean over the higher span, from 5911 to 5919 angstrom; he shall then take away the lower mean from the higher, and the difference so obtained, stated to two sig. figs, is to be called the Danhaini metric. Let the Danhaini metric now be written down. 13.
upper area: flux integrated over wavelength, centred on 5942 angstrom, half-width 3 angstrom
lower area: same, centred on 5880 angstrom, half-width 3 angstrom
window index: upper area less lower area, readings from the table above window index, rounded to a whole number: 20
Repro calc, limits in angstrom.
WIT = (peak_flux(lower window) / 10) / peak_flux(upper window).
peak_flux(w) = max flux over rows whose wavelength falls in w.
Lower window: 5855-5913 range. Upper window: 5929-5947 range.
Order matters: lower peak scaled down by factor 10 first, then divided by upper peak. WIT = 0.096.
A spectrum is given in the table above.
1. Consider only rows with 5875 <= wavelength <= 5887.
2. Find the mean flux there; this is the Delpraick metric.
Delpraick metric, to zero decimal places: 18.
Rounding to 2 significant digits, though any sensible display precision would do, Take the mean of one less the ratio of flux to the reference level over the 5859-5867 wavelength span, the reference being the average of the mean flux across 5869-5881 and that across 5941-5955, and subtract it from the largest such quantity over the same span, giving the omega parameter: 0.072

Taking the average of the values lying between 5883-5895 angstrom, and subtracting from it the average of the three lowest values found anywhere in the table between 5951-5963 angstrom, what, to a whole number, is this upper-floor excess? -10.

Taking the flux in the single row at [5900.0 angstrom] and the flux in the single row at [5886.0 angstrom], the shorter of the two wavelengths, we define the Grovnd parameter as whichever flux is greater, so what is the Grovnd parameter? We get 15.0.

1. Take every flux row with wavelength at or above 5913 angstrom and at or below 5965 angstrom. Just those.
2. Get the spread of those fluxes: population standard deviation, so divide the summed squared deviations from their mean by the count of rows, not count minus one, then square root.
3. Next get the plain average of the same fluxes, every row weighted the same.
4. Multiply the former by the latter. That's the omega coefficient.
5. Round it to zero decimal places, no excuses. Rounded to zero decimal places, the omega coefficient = 25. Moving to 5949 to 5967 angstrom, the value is 18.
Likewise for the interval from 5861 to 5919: 80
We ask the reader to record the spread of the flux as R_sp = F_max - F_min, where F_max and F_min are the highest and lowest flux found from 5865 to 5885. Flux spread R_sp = 5.1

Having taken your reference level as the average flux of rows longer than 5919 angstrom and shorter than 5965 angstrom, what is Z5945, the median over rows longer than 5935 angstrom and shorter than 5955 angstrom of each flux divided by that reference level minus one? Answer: 0.008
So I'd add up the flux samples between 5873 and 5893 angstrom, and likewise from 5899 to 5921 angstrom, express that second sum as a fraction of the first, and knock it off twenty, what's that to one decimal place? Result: 18.7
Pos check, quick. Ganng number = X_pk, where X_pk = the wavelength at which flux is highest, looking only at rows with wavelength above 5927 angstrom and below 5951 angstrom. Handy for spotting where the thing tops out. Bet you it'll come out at 5934.0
